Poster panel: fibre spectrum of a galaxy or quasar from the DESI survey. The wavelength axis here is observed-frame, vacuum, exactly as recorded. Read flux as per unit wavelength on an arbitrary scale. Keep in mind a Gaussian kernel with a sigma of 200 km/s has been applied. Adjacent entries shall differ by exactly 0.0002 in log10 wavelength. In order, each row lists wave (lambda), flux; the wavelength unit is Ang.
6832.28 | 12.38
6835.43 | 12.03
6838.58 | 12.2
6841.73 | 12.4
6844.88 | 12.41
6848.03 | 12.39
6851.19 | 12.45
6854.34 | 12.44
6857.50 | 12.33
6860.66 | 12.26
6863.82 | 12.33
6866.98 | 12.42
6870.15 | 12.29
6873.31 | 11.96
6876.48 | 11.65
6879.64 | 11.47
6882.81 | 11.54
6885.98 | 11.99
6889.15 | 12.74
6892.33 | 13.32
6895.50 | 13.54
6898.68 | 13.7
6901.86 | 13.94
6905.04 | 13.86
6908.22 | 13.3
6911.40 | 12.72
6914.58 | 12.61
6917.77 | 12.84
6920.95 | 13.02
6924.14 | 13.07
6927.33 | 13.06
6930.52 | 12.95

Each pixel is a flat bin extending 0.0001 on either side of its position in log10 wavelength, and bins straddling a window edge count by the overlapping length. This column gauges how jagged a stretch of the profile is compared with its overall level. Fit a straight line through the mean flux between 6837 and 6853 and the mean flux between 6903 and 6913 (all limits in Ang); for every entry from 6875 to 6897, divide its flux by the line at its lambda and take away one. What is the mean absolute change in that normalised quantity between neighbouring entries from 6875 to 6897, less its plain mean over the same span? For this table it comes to 0.08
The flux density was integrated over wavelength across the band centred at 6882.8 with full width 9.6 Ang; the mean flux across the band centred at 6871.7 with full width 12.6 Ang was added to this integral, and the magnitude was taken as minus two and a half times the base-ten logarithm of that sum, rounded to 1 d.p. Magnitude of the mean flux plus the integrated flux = -5.2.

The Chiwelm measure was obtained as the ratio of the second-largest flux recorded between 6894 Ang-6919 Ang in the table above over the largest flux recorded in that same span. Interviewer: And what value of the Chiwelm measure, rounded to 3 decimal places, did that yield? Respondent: 0.994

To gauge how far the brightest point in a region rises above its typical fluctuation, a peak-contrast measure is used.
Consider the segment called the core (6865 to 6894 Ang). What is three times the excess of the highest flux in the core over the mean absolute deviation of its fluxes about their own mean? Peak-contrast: 38.5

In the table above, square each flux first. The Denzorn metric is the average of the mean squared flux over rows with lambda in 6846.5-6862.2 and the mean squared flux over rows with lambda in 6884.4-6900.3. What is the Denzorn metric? 162.0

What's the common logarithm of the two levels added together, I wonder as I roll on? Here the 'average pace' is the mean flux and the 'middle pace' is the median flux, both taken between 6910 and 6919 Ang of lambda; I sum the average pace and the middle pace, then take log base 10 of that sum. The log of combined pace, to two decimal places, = 1.41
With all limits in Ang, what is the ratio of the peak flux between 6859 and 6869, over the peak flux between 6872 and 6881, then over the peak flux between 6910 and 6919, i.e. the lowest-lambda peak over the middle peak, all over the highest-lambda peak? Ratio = 0.081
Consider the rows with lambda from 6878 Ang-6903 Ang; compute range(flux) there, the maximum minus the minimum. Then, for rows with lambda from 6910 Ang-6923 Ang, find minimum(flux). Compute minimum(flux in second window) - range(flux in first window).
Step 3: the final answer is 10.1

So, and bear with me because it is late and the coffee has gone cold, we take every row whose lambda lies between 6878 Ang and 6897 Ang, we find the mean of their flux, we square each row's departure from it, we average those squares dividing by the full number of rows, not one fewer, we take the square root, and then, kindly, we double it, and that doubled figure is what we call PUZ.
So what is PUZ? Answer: 1.64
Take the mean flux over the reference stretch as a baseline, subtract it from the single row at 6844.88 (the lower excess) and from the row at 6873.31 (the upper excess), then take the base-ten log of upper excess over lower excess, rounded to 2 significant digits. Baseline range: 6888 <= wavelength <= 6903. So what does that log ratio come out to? 0.16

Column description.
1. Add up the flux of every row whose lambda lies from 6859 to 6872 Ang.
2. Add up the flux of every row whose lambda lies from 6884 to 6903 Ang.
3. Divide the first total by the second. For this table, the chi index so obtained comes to 0.62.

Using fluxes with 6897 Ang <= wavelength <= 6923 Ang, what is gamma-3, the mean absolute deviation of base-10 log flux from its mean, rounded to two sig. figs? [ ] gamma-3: 0.015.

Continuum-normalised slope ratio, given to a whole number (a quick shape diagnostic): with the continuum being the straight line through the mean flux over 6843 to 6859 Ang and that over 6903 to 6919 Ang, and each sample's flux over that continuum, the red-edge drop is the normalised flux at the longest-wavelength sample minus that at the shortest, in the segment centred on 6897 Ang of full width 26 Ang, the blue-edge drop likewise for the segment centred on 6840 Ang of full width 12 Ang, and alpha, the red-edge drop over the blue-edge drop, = 4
